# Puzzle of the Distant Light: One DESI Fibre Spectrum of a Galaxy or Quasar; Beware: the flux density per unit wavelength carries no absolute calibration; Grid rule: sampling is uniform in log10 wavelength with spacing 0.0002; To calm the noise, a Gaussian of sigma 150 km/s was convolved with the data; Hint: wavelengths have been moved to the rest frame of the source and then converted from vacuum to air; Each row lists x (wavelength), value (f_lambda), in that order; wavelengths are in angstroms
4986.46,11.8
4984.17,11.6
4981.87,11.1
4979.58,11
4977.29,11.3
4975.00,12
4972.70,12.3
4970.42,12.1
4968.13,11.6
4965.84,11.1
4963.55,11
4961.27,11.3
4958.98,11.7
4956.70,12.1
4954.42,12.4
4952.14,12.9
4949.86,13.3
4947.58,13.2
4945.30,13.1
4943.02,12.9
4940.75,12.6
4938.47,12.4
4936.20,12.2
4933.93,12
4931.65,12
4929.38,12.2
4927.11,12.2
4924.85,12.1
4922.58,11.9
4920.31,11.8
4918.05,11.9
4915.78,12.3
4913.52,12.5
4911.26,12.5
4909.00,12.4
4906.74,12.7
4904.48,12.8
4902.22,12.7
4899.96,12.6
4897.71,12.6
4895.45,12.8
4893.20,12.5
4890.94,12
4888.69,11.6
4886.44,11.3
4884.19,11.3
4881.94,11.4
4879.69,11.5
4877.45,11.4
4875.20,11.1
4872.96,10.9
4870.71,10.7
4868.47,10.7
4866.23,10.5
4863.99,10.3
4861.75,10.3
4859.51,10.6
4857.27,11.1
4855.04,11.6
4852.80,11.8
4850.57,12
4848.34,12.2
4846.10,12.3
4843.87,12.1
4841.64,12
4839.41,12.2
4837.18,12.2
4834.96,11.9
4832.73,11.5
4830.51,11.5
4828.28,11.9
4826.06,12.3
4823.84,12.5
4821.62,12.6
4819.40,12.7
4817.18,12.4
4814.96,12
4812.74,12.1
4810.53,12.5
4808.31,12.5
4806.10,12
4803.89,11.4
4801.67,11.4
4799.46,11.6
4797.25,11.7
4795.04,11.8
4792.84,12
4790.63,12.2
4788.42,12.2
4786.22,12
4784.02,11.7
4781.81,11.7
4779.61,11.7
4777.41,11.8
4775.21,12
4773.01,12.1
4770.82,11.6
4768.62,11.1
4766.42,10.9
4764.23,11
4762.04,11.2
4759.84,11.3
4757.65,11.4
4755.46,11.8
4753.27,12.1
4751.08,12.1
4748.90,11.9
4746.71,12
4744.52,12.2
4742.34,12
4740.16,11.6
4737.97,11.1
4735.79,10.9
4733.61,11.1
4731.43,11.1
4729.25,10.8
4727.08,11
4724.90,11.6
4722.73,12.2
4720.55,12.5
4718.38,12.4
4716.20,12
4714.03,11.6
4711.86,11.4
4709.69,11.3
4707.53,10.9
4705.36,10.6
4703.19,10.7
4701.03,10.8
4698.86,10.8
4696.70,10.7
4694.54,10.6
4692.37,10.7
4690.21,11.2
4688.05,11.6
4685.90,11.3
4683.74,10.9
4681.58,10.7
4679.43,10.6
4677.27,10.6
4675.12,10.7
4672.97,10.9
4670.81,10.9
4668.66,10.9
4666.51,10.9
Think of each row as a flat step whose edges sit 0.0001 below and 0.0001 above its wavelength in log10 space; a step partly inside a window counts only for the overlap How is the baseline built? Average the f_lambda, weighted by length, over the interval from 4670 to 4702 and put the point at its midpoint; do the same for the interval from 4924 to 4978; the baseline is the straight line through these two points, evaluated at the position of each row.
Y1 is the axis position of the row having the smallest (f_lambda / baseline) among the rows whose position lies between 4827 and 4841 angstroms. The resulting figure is 4832.73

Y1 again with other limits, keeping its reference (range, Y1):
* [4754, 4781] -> 4766.42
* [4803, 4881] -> 4863.99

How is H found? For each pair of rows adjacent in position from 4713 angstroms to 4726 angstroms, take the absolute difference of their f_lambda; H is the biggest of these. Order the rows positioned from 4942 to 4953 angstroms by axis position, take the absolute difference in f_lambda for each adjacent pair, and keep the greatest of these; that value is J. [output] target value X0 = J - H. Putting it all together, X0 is -0.20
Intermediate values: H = 0.60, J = 0.4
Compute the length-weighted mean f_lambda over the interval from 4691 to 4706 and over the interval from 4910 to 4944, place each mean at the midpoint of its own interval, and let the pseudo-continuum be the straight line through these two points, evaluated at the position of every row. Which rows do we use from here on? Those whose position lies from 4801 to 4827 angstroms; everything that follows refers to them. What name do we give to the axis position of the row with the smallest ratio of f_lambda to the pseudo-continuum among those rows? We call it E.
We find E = 4803.89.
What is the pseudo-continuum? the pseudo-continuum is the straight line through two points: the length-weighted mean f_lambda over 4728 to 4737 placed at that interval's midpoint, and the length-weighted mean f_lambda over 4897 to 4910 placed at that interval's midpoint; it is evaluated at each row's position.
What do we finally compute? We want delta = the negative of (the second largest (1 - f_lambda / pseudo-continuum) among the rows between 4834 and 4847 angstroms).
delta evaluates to -0.003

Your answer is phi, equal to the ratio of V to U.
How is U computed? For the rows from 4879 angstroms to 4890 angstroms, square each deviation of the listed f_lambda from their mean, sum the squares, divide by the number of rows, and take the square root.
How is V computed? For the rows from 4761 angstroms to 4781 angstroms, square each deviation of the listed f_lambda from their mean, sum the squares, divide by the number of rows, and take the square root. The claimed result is 3.63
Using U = 0.12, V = 0.42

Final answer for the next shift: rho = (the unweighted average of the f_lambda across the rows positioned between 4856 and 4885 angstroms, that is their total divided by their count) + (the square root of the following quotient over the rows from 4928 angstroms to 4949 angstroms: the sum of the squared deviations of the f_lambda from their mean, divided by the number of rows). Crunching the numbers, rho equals 11.3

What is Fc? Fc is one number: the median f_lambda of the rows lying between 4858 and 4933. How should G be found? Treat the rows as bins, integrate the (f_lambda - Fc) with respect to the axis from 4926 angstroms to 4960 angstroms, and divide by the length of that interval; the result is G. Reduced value 0.6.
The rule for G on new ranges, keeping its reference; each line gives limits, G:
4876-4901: 0.0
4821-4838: 0.1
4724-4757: -0.3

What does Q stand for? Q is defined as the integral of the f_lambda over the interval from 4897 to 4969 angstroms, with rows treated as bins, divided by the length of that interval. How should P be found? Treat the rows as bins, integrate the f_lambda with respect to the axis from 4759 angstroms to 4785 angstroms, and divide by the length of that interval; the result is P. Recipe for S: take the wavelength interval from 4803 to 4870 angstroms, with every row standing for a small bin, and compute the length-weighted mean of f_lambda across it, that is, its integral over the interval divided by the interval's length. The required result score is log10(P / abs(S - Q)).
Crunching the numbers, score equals 1.4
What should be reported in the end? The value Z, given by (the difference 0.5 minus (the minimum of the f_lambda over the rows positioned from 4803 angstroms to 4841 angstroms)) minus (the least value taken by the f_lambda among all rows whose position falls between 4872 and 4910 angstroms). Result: -21.8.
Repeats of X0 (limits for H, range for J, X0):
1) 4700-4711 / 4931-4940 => -0.20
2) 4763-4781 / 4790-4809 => 0.10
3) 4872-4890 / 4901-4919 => 0.10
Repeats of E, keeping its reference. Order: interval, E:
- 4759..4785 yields 4766.42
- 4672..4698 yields 4694.54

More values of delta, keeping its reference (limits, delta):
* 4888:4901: -0.041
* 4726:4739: -0.011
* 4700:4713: 0.000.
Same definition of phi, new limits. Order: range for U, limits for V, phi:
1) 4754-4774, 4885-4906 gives 1.41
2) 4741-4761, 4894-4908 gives 0.27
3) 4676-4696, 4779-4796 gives 0.58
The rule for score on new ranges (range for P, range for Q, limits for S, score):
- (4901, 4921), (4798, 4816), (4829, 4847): 2.7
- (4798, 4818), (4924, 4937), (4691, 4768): 1.2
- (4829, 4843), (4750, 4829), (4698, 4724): 1.4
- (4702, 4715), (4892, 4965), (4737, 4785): 1.2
